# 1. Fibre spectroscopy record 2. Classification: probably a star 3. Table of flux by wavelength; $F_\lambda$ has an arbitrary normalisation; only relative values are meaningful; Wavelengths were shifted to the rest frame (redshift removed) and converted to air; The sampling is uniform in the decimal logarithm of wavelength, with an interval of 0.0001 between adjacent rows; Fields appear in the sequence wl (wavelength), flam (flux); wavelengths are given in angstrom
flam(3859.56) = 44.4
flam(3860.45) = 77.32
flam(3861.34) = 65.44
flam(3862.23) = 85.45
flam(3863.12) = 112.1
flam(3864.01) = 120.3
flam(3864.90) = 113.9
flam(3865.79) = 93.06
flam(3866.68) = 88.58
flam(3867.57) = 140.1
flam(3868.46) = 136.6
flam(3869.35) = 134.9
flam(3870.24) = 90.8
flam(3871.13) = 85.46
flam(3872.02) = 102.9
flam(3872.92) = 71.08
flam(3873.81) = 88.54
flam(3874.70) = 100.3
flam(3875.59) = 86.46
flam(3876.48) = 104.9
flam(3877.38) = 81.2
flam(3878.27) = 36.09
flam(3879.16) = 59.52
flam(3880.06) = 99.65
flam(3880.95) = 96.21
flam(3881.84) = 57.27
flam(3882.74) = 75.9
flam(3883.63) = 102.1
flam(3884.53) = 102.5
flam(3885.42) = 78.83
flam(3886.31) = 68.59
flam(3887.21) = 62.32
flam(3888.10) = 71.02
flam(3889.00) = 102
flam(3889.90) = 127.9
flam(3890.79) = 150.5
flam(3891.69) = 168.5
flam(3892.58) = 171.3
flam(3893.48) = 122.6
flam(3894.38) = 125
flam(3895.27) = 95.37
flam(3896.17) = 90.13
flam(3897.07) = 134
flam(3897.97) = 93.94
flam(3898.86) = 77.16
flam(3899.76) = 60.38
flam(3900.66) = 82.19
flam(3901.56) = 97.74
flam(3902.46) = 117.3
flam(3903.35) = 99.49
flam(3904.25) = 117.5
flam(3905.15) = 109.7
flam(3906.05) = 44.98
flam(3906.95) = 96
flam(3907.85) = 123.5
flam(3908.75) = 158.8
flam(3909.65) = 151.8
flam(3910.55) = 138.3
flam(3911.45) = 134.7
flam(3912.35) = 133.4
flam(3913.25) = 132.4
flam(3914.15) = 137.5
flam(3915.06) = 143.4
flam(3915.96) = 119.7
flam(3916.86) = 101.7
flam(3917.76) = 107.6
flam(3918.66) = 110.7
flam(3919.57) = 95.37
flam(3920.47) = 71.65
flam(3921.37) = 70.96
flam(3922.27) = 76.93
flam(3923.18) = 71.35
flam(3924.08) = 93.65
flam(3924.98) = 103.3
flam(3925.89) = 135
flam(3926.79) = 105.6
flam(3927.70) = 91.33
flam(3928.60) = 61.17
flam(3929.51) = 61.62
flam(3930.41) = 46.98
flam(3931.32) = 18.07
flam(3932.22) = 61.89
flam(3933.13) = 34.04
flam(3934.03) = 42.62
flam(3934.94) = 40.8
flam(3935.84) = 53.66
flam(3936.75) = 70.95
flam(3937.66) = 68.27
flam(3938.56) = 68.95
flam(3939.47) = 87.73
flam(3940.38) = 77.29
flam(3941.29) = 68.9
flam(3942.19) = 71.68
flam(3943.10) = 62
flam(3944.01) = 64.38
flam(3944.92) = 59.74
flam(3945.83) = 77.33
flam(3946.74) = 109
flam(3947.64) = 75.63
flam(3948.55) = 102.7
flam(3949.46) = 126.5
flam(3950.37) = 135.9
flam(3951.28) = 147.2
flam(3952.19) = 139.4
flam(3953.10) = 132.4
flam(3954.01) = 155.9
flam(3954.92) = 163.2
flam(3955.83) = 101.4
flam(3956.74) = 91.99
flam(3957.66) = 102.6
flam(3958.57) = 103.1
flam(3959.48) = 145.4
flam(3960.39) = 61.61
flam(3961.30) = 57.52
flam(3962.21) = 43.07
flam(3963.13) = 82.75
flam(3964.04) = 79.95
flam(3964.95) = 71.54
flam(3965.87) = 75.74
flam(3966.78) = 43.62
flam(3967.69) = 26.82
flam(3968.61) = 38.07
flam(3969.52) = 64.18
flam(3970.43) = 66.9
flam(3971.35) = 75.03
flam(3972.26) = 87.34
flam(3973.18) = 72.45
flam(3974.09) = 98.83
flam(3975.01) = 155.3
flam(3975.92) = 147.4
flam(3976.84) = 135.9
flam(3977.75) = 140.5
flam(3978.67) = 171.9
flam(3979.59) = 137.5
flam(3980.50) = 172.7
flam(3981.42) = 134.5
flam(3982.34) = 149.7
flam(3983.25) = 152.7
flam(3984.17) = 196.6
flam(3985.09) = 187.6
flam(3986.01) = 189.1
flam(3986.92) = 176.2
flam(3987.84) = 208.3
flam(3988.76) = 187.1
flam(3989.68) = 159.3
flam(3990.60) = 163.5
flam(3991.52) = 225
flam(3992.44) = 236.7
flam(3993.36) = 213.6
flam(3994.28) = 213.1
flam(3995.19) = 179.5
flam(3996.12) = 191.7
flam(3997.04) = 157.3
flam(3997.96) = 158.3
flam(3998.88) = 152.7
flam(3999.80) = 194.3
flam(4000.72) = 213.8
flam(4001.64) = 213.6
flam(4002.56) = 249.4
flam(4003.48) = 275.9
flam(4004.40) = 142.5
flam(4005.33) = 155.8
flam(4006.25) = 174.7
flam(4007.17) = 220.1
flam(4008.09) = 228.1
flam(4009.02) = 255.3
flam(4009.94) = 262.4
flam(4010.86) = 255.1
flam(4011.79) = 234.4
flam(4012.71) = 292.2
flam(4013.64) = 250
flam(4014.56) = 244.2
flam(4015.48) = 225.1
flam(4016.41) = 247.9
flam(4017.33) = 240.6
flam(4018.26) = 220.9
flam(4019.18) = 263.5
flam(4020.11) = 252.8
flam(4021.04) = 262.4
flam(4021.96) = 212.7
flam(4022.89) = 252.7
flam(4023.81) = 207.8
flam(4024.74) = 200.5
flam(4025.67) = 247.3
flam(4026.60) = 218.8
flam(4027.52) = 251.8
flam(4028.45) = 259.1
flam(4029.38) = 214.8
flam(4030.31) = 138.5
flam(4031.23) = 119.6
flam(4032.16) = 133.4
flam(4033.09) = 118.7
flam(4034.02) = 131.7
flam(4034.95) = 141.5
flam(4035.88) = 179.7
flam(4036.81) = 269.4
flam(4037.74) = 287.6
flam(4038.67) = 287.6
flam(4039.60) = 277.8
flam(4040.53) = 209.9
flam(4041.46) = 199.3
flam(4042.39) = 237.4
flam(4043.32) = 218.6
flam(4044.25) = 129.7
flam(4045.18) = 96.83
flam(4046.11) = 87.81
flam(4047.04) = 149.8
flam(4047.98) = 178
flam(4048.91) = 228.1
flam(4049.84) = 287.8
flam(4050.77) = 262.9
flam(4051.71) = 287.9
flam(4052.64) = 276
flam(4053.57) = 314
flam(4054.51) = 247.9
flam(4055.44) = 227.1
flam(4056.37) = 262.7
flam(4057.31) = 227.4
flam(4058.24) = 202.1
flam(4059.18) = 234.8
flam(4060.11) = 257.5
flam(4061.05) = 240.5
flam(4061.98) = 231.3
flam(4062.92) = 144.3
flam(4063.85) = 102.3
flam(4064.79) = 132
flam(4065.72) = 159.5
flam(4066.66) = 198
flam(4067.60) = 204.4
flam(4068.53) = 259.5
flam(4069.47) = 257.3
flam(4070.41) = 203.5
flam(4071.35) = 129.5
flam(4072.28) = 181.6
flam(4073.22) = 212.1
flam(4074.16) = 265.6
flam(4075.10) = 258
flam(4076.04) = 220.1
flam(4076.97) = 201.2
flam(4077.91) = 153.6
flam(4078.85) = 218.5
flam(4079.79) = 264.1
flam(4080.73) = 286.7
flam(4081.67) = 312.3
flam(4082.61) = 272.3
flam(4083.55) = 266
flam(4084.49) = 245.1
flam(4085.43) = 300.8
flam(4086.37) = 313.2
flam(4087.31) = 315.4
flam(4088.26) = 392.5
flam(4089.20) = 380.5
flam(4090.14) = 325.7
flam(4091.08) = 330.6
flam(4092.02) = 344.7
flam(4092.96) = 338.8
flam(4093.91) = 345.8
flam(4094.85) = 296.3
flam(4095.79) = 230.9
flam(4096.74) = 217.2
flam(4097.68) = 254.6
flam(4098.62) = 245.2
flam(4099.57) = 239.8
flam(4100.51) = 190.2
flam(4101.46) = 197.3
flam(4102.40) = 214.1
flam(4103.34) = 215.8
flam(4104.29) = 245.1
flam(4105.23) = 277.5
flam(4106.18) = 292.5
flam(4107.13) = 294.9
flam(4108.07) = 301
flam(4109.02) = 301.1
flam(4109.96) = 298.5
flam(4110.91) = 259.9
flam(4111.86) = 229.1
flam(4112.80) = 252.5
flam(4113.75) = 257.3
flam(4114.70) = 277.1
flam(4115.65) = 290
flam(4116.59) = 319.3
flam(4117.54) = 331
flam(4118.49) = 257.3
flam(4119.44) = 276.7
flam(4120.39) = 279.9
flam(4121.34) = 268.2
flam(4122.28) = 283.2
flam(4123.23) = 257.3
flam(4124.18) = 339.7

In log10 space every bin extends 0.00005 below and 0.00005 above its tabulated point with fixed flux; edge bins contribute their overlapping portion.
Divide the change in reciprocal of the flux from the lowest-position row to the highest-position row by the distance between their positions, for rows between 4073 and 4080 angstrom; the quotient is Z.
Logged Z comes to -0.0001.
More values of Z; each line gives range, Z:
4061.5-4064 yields 0.0029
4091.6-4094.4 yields 0.0000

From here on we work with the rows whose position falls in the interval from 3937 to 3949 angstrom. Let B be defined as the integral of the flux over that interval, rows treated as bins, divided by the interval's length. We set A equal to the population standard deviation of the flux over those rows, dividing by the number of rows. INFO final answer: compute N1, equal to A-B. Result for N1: -62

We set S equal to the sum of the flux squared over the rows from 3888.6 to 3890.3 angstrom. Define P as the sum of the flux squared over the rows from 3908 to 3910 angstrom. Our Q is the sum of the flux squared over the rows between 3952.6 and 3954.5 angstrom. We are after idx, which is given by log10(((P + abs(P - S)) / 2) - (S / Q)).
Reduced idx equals 4.5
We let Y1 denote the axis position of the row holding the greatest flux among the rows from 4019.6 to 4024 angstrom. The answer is 4021.04 angstrom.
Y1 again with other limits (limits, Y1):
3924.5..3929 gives 3925.89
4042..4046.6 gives 4042.39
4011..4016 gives 4012.71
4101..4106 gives 4105.23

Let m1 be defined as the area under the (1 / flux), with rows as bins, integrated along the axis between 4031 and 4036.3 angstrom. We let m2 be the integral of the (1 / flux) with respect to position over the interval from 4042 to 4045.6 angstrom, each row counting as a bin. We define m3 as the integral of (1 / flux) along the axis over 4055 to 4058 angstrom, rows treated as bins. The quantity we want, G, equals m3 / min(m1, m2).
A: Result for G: 0.53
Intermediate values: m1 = 0.039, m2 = 0.024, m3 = 0.013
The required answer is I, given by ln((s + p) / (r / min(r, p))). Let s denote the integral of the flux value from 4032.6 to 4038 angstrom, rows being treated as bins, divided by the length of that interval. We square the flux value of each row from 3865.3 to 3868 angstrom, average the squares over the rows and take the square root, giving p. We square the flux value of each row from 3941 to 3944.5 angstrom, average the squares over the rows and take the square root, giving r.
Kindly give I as 5.7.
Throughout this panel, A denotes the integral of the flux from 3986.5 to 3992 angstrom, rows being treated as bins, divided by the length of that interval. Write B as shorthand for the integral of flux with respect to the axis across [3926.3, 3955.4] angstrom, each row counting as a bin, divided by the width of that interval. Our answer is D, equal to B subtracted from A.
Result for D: 103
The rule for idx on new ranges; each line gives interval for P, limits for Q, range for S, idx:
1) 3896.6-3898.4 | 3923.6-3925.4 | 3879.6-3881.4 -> 4.2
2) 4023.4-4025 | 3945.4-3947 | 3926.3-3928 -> 4.9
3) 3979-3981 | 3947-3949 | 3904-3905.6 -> 4.6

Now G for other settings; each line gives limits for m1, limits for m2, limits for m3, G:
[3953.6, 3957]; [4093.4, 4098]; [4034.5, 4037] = 0.80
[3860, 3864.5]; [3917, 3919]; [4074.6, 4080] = 1.38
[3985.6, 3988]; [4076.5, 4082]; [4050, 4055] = 1.42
